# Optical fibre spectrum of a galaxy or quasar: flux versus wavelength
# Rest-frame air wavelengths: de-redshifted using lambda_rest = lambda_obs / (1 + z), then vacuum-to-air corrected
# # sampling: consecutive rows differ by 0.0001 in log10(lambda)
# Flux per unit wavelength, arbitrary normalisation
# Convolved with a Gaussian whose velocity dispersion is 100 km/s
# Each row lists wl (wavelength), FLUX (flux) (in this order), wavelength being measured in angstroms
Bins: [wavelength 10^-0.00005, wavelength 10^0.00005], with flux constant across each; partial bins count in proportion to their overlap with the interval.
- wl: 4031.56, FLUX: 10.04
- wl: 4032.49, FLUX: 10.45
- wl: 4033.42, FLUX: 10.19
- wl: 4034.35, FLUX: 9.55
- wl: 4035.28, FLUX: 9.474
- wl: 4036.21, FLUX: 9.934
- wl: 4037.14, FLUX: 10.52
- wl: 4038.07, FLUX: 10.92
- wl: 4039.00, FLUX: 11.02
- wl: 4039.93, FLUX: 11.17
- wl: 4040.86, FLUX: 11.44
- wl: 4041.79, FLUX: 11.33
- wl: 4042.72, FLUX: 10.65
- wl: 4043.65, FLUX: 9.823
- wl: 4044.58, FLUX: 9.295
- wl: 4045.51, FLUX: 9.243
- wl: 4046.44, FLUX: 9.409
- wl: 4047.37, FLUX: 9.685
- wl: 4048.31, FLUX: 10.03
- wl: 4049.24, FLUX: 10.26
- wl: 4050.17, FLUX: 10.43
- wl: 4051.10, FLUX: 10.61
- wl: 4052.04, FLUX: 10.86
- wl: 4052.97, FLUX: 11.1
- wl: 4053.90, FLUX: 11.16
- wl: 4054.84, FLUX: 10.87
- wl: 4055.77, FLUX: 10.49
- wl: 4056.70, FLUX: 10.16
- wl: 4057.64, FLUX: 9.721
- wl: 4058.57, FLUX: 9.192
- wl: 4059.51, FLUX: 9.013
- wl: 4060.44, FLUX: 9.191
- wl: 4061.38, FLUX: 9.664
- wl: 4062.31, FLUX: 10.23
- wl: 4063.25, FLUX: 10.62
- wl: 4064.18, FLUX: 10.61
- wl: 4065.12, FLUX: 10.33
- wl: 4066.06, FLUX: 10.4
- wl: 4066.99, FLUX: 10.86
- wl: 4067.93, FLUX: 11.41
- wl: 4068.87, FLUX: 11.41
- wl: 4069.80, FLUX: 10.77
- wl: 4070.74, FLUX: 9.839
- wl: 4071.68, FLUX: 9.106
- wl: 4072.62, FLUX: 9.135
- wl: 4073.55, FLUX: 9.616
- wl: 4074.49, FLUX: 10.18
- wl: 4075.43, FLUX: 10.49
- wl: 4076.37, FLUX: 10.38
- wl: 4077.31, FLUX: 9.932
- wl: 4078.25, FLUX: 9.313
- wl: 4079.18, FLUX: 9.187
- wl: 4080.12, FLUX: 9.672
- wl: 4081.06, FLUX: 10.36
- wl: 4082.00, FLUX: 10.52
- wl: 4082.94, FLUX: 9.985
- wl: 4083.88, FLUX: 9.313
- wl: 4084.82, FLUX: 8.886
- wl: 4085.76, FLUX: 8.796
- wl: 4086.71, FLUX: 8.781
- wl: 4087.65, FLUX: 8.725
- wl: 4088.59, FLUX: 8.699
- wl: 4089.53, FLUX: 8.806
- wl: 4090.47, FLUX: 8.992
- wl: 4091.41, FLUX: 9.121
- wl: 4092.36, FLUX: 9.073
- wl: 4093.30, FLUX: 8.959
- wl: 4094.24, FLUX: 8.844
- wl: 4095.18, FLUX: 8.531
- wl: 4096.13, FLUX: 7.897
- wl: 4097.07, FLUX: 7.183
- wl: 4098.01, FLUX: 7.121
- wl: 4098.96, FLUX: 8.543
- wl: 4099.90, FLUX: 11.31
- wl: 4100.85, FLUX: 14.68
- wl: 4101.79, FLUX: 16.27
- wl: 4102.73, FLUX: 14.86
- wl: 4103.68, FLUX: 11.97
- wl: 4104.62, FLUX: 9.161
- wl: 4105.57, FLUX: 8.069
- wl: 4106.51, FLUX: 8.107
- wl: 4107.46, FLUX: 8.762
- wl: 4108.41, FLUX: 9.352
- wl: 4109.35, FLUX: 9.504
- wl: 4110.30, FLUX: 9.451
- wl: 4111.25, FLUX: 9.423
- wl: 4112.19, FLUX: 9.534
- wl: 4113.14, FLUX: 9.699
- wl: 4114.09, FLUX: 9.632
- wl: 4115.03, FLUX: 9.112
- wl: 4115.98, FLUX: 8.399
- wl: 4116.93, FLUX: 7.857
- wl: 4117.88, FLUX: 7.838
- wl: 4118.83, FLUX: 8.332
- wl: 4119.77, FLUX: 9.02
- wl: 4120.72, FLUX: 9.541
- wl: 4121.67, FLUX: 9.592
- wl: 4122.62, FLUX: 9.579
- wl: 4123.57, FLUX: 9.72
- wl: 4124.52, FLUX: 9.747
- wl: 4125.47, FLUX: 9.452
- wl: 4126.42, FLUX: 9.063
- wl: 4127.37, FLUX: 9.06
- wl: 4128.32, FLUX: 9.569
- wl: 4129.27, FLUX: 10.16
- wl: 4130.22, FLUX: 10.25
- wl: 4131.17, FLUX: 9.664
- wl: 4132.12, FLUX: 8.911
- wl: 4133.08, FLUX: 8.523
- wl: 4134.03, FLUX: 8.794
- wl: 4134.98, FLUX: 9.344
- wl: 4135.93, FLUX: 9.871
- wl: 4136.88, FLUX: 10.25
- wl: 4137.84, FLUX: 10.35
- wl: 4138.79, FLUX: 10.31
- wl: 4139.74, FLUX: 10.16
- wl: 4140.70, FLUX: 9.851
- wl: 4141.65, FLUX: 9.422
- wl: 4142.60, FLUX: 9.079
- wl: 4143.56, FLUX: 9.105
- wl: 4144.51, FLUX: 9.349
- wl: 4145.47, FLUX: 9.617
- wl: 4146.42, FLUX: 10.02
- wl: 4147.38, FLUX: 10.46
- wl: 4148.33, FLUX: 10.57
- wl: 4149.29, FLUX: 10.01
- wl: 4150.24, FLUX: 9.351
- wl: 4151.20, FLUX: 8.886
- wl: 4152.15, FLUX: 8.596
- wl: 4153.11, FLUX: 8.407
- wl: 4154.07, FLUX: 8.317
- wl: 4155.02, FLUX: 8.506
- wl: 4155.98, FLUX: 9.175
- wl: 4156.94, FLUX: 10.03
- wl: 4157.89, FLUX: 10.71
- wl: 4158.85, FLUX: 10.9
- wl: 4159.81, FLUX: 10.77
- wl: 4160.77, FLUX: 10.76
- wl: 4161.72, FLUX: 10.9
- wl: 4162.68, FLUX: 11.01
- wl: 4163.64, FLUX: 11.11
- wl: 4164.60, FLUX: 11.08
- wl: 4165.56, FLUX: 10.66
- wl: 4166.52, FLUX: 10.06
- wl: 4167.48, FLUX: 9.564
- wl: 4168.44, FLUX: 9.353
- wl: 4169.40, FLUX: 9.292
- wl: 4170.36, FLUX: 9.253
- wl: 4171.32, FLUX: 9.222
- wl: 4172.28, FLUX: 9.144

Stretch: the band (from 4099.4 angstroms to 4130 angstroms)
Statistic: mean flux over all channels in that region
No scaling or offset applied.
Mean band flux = 9.9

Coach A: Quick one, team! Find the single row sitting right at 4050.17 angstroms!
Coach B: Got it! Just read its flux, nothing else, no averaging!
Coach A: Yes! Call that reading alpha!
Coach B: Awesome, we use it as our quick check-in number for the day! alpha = 10.43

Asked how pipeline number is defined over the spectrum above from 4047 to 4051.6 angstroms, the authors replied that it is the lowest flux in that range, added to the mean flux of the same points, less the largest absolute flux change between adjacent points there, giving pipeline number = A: 19.5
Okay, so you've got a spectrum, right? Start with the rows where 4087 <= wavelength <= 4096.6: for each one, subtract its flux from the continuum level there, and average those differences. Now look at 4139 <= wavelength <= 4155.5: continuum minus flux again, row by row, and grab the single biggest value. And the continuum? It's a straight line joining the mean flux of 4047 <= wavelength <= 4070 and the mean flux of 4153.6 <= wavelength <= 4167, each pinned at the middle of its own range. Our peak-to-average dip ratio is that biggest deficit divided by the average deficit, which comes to 1.3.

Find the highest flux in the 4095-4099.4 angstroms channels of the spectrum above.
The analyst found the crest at 8.543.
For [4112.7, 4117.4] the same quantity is 9.699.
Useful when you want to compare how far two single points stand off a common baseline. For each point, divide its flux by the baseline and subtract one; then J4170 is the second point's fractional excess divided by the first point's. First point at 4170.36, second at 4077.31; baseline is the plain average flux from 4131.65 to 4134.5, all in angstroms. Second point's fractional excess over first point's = 2.3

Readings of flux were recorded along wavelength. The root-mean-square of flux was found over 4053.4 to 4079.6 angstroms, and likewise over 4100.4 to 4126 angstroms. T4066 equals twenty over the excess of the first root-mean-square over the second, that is 411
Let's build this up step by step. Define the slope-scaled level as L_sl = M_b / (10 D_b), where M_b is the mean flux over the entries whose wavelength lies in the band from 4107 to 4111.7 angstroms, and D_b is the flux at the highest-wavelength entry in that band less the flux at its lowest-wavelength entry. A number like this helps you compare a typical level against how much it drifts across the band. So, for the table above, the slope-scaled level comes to 1.4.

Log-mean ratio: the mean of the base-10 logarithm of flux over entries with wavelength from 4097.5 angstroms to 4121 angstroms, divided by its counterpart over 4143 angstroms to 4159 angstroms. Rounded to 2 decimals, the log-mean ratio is 1.01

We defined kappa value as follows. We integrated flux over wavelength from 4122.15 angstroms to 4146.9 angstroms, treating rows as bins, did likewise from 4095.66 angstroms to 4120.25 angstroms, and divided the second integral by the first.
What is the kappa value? 1.00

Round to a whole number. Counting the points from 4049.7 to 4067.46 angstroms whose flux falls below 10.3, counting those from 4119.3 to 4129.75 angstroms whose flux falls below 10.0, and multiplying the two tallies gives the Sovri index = 70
